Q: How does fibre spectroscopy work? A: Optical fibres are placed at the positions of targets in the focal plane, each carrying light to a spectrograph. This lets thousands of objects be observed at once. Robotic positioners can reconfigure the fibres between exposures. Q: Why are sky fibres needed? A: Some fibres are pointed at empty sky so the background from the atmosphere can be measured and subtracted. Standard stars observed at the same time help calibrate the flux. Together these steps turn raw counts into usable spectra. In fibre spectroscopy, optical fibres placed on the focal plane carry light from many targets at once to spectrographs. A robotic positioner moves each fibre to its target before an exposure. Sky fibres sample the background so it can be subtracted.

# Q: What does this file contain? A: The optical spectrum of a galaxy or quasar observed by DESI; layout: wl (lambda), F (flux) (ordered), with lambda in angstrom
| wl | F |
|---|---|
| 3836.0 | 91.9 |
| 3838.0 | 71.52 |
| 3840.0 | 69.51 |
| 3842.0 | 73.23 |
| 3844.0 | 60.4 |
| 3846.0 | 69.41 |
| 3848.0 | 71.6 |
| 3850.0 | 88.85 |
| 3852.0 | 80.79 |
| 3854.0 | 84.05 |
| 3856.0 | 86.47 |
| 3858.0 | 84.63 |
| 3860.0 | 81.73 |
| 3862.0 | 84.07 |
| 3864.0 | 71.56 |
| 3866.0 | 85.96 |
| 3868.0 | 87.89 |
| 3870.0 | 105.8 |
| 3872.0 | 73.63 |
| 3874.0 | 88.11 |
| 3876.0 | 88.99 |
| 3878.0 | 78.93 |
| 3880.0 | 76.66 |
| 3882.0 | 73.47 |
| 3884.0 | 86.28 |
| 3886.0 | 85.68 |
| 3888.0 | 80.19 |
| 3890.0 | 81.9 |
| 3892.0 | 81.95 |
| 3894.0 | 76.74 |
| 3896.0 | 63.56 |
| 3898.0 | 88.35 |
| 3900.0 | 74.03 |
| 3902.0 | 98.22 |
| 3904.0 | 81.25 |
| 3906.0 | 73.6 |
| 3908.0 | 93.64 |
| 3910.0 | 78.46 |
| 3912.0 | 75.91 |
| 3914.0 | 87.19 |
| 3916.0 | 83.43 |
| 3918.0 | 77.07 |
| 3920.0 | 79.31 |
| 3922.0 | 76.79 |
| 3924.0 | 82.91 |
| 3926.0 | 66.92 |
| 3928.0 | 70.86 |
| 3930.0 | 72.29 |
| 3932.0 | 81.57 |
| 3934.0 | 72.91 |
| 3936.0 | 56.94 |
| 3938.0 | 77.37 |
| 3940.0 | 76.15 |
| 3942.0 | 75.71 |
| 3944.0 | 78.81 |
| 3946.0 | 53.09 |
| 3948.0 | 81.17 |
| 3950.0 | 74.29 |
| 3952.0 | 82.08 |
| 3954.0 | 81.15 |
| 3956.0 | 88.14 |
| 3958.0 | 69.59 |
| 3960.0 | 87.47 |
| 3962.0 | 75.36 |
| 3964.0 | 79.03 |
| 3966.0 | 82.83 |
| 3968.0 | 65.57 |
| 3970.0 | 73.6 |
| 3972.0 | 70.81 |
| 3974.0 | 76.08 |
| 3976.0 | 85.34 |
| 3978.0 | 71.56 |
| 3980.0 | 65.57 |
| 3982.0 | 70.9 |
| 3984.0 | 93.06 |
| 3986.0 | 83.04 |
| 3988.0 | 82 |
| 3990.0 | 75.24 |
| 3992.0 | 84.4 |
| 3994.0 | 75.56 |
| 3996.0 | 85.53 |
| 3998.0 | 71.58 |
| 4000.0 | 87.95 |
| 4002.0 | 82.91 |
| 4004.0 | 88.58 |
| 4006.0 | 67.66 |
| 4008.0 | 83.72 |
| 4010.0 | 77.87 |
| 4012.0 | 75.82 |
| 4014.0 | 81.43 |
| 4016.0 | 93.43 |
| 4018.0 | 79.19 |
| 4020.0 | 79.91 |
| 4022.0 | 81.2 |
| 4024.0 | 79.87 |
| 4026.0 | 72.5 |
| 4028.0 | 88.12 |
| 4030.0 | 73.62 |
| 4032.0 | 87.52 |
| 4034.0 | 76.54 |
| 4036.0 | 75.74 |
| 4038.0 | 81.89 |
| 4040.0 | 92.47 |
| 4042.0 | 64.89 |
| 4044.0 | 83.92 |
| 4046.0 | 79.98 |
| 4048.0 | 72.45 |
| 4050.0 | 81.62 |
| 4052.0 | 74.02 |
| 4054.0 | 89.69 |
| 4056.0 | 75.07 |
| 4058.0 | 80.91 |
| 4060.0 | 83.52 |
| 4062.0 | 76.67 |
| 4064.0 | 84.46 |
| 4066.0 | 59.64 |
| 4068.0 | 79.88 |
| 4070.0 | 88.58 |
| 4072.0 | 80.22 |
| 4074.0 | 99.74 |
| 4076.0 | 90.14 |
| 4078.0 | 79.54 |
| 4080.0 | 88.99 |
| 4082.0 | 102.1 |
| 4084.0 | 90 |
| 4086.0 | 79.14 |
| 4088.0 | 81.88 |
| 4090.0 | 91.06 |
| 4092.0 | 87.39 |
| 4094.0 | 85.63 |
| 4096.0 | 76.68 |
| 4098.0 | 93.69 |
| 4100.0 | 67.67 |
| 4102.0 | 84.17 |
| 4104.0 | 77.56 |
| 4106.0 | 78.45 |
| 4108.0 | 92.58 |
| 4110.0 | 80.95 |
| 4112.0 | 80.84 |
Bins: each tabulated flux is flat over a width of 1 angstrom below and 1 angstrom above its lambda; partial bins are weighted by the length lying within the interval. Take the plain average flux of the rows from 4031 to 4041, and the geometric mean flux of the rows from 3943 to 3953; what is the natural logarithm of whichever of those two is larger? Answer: 4.42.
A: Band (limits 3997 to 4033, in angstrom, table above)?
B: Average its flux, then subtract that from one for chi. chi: -79.7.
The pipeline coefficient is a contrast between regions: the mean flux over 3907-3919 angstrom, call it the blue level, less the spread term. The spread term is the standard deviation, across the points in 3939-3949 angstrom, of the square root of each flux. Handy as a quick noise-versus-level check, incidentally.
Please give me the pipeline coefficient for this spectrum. 82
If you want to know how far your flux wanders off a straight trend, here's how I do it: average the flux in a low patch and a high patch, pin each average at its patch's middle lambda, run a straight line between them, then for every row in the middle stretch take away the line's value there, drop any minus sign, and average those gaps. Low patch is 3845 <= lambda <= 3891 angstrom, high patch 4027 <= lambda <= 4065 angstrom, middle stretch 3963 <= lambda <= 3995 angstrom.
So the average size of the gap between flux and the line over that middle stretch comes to 7.0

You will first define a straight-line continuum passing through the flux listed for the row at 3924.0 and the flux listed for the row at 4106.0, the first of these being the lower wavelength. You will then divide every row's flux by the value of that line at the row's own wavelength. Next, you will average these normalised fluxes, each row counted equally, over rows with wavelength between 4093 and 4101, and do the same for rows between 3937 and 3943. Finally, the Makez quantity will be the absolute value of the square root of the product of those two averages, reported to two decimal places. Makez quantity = 0.98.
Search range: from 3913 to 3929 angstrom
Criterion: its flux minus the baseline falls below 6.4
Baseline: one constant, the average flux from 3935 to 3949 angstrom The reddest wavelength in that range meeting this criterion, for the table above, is 3928.0 angstrom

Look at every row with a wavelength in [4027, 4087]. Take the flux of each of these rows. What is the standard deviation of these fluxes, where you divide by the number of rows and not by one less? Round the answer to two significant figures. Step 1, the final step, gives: 8.9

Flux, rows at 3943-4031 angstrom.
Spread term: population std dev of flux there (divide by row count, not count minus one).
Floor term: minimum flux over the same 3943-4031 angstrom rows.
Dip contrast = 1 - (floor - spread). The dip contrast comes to -44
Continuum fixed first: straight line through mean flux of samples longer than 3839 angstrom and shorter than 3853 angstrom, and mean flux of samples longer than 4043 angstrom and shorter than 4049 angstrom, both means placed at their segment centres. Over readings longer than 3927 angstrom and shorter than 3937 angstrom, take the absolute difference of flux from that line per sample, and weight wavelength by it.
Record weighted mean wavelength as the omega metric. 3933.6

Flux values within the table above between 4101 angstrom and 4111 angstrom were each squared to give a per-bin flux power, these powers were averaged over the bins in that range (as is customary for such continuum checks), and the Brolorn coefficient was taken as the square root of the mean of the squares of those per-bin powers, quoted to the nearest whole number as 6938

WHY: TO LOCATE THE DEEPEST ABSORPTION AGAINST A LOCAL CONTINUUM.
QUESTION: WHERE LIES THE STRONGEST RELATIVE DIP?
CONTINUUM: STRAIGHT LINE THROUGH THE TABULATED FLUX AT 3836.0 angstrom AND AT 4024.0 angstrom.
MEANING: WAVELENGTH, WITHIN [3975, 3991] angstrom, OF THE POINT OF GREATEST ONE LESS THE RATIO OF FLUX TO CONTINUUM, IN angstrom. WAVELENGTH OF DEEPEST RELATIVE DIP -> 3980.0 angstrom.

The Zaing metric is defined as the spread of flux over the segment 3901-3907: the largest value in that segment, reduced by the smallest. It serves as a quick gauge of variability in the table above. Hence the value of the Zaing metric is 25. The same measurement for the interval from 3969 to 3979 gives 15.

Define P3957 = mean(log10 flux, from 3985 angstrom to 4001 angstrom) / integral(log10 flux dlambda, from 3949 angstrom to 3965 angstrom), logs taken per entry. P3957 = 0.0627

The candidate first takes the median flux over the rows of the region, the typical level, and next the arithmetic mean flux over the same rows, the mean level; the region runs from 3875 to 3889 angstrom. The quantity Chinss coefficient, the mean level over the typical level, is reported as 1.02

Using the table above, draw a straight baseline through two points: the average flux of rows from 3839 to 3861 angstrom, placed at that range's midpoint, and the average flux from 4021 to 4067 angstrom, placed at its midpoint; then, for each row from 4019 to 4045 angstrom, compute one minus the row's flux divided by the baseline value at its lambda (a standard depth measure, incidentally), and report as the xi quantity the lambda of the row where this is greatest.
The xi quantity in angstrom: 4042.0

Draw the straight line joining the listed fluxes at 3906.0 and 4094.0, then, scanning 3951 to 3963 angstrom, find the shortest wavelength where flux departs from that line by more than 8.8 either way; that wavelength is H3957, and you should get 3956.0 angstrom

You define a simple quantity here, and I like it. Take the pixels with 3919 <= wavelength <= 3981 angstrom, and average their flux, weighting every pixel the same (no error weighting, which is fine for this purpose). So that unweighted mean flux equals 75.2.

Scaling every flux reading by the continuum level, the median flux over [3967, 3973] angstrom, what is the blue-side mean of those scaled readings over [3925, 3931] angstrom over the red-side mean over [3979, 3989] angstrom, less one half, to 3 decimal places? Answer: 0.387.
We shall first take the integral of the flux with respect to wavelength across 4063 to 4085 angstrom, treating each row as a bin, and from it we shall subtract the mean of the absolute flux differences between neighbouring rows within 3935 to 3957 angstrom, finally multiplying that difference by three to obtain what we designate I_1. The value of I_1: 5629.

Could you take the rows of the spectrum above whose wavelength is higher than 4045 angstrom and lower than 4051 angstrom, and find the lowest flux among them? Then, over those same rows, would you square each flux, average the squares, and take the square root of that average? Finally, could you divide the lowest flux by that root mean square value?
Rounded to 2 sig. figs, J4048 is 0.93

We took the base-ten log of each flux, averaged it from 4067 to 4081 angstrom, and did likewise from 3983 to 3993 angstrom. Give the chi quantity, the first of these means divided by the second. 1.01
